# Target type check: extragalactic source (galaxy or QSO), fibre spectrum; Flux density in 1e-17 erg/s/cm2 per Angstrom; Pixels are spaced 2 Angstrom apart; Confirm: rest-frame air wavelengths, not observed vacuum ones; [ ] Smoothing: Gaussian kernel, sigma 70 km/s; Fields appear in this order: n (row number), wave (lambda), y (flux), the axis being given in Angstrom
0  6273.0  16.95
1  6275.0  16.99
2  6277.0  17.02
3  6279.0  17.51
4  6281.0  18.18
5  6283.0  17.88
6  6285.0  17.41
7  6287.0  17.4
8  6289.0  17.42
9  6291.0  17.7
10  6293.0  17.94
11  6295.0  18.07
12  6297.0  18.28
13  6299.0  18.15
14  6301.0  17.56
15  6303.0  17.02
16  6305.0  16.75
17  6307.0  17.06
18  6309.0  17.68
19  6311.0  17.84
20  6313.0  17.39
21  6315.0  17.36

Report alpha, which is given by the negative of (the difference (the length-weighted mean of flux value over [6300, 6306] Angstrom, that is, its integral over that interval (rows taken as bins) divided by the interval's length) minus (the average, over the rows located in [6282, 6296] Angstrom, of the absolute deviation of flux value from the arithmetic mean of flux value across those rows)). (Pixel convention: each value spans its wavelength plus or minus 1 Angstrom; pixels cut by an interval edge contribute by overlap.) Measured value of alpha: -16.9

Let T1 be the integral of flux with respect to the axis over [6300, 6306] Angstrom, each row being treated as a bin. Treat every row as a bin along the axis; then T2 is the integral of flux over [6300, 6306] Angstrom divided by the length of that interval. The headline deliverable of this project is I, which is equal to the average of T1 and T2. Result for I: 60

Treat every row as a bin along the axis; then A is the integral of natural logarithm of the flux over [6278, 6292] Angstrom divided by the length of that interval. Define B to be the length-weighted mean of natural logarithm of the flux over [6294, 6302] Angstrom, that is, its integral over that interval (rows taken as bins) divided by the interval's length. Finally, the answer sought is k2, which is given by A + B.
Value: 5.76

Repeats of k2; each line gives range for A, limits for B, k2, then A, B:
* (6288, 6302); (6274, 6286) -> 5.75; 2.88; 2.86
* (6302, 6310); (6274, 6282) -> 5.70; 2.84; 2.86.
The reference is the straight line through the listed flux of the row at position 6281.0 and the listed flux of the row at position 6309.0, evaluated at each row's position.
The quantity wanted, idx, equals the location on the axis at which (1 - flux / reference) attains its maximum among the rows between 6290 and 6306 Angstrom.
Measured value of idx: 6305.0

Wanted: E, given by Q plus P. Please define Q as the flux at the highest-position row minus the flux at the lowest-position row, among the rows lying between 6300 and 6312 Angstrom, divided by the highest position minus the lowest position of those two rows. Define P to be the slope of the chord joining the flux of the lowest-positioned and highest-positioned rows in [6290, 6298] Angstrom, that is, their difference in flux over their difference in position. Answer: 0.1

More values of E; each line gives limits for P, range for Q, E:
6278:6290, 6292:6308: -0.1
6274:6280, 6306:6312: 0.3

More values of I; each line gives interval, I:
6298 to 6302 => 45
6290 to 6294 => 45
